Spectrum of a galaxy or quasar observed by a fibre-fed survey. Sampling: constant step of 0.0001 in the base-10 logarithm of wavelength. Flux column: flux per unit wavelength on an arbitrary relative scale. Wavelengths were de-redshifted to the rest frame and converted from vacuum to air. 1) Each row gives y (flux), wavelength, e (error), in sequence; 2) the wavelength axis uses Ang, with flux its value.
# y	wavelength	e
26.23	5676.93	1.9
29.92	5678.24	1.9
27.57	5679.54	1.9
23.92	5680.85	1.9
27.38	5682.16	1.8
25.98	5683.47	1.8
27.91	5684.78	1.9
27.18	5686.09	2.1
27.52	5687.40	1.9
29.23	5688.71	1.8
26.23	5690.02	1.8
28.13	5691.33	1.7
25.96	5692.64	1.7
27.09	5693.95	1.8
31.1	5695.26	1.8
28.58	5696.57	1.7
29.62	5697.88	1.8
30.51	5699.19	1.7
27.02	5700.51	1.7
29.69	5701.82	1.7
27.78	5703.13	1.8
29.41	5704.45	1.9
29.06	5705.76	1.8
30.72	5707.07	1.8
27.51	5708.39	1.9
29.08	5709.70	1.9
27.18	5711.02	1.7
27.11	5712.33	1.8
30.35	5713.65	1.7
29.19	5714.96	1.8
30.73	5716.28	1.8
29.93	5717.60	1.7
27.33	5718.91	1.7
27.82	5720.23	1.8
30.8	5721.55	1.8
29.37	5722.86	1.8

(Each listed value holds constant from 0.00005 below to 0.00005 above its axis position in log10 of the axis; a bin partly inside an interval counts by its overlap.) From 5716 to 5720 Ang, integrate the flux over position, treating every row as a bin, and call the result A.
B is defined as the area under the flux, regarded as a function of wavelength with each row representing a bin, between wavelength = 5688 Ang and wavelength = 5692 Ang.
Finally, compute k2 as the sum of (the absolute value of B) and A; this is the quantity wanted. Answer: 228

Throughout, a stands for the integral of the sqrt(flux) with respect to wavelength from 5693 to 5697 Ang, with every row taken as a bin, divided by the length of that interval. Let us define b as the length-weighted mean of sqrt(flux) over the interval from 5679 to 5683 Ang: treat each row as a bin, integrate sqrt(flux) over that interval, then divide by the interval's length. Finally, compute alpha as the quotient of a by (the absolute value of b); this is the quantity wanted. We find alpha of 1.049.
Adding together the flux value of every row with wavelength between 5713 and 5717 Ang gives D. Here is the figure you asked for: 90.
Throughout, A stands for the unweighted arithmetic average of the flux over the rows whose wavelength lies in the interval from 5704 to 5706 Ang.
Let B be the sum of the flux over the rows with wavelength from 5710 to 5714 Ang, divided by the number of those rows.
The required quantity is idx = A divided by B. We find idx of 1.04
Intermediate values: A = 29.2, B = 28.2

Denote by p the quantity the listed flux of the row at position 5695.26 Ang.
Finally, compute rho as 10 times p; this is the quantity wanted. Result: 311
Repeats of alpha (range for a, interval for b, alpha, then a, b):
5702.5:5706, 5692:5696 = 1.010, 5.35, 5.30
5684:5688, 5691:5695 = 1.001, 5.24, 5.23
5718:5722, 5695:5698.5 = 0.982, 5.35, 5.45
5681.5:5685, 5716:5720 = 0.963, 5.19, 5.39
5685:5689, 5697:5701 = 0.979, 5.27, 5.39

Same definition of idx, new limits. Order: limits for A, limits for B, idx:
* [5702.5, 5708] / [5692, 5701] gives 1.02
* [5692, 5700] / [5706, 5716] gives 1.00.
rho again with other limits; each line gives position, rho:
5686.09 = 272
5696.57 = 286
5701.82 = 297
